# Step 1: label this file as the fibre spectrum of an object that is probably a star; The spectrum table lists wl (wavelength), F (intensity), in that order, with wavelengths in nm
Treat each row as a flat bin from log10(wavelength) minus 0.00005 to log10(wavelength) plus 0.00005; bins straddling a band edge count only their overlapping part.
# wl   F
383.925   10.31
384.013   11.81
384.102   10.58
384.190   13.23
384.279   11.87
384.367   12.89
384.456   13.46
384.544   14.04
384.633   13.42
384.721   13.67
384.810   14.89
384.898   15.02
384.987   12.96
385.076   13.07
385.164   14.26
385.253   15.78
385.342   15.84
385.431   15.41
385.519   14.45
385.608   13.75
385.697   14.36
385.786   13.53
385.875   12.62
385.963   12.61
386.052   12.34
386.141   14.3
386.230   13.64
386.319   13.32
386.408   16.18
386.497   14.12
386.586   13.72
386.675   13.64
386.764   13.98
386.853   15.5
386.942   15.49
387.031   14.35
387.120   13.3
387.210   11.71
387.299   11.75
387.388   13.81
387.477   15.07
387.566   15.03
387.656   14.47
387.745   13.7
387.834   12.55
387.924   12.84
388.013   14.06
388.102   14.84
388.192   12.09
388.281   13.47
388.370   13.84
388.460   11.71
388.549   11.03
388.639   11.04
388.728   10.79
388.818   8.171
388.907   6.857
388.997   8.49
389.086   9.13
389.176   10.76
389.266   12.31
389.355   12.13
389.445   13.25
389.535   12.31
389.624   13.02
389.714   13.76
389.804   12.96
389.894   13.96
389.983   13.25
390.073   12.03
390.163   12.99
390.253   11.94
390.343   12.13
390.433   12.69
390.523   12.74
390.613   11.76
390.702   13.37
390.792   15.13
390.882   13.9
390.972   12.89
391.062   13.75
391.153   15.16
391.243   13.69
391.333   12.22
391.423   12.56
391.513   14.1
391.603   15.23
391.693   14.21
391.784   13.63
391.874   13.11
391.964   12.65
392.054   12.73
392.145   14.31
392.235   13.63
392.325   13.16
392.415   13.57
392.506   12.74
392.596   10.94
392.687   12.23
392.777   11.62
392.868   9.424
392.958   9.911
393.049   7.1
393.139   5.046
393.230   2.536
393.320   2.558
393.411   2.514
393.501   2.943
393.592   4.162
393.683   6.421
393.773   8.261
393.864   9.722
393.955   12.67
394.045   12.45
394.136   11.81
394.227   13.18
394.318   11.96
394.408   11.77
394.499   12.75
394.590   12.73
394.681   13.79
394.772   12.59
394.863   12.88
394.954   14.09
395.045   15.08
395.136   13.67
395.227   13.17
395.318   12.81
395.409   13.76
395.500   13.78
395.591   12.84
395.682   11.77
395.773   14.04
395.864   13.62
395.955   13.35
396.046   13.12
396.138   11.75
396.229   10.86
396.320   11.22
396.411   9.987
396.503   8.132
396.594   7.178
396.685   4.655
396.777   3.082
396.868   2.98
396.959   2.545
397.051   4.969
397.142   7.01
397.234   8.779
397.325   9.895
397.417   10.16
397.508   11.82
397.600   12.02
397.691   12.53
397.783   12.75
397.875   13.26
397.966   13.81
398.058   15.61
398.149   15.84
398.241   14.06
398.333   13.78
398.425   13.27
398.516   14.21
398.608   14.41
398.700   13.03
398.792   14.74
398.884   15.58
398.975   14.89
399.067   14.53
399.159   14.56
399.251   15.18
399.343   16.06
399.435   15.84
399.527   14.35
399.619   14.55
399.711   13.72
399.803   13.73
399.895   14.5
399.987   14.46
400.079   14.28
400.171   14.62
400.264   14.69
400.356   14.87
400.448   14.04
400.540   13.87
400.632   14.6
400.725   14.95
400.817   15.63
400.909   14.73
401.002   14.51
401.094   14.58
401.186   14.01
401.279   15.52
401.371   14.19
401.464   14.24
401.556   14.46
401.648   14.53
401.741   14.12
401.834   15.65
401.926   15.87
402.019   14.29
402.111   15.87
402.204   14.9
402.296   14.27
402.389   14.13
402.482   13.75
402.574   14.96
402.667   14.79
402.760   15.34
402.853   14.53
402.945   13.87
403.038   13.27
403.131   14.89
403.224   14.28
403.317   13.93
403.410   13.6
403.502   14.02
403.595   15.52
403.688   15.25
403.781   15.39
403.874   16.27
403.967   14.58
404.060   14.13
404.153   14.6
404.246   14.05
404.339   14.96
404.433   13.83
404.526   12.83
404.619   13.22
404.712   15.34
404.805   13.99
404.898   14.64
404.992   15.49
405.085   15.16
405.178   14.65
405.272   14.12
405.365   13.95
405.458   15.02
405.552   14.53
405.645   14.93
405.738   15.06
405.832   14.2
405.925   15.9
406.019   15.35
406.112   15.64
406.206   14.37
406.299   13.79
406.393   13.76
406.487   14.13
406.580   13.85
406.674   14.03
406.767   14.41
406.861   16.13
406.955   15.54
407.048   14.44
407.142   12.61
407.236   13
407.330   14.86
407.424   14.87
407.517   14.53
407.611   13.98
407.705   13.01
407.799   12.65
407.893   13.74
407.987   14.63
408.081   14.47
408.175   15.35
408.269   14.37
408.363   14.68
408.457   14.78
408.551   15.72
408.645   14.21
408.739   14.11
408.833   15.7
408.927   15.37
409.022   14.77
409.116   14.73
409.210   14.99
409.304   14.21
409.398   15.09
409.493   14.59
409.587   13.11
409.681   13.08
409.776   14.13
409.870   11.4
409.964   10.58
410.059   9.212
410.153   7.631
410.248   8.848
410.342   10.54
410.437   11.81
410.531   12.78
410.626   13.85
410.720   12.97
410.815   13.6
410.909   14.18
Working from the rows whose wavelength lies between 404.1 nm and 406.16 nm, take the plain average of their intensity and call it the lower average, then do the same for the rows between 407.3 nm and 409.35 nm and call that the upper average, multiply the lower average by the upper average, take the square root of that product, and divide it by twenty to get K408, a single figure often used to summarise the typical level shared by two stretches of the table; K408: 0.729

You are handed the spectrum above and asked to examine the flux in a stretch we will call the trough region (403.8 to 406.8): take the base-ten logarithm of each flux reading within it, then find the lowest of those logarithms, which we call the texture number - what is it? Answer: 1.11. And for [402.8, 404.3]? 1.12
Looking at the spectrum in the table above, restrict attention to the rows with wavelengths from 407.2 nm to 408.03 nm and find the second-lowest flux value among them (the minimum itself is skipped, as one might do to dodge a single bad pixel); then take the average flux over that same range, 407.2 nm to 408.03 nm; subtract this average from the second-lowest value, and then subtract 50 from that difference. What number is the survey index -50.92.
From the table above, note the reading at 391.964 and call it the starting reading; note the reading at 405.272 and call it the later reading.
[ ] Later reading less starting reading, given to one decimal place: 1.5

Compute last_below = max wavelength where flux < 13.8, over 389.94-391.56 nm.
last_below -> 391.423 nm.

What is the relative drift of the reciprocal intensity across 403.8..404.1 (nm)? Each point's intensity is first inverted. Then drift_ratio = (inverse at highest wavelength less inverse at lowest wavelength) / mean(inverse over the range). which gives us 0.14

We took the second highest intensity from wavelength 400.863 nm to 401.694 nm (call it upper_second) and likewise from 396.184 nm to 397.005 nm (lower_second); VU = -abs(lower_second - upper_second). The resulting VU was -3.9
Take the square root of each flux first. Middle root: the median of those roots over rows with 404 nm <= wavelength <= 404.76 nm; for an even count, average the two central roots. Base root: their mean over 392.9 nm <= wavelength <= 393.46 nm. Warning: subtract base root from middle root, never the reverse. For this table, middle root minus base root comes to 1.6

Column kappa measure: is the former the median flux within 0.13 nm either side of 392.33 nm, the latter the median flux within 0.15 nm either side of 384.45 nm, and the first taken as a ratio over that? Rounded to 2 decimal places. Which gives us 1.01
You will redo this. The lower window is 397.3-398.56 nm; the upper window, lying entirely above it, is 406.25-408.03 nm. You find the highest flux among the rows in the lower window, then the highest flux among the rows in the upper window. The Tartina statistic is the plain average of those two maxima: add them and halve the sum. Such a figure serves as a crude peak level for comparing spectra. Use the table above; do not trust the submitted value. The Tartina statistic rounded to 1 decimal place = 16.0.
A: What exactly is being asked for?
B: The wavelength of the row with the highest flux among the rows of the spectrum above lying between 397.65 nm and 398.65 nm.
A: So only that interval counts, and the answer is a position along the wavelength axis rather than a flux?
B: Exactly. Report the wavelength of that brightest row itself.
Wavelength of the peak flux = 398.149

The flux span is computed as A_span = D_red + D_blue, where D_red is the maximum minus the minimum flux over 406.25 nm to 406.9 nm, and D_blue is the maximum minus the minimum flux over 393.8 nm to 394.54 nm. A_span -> 5.8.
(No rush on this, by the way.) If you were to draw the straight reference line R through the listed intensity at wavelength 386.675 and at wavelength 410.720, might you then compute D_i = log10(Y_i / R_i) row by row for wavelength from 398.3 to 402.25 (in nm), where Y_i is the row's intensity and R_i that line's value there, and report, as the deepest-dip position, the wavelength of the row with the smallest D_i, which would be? 398.700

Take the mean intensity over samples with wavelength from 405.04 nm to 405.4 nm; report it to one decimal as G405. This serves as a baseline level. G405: 14.5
